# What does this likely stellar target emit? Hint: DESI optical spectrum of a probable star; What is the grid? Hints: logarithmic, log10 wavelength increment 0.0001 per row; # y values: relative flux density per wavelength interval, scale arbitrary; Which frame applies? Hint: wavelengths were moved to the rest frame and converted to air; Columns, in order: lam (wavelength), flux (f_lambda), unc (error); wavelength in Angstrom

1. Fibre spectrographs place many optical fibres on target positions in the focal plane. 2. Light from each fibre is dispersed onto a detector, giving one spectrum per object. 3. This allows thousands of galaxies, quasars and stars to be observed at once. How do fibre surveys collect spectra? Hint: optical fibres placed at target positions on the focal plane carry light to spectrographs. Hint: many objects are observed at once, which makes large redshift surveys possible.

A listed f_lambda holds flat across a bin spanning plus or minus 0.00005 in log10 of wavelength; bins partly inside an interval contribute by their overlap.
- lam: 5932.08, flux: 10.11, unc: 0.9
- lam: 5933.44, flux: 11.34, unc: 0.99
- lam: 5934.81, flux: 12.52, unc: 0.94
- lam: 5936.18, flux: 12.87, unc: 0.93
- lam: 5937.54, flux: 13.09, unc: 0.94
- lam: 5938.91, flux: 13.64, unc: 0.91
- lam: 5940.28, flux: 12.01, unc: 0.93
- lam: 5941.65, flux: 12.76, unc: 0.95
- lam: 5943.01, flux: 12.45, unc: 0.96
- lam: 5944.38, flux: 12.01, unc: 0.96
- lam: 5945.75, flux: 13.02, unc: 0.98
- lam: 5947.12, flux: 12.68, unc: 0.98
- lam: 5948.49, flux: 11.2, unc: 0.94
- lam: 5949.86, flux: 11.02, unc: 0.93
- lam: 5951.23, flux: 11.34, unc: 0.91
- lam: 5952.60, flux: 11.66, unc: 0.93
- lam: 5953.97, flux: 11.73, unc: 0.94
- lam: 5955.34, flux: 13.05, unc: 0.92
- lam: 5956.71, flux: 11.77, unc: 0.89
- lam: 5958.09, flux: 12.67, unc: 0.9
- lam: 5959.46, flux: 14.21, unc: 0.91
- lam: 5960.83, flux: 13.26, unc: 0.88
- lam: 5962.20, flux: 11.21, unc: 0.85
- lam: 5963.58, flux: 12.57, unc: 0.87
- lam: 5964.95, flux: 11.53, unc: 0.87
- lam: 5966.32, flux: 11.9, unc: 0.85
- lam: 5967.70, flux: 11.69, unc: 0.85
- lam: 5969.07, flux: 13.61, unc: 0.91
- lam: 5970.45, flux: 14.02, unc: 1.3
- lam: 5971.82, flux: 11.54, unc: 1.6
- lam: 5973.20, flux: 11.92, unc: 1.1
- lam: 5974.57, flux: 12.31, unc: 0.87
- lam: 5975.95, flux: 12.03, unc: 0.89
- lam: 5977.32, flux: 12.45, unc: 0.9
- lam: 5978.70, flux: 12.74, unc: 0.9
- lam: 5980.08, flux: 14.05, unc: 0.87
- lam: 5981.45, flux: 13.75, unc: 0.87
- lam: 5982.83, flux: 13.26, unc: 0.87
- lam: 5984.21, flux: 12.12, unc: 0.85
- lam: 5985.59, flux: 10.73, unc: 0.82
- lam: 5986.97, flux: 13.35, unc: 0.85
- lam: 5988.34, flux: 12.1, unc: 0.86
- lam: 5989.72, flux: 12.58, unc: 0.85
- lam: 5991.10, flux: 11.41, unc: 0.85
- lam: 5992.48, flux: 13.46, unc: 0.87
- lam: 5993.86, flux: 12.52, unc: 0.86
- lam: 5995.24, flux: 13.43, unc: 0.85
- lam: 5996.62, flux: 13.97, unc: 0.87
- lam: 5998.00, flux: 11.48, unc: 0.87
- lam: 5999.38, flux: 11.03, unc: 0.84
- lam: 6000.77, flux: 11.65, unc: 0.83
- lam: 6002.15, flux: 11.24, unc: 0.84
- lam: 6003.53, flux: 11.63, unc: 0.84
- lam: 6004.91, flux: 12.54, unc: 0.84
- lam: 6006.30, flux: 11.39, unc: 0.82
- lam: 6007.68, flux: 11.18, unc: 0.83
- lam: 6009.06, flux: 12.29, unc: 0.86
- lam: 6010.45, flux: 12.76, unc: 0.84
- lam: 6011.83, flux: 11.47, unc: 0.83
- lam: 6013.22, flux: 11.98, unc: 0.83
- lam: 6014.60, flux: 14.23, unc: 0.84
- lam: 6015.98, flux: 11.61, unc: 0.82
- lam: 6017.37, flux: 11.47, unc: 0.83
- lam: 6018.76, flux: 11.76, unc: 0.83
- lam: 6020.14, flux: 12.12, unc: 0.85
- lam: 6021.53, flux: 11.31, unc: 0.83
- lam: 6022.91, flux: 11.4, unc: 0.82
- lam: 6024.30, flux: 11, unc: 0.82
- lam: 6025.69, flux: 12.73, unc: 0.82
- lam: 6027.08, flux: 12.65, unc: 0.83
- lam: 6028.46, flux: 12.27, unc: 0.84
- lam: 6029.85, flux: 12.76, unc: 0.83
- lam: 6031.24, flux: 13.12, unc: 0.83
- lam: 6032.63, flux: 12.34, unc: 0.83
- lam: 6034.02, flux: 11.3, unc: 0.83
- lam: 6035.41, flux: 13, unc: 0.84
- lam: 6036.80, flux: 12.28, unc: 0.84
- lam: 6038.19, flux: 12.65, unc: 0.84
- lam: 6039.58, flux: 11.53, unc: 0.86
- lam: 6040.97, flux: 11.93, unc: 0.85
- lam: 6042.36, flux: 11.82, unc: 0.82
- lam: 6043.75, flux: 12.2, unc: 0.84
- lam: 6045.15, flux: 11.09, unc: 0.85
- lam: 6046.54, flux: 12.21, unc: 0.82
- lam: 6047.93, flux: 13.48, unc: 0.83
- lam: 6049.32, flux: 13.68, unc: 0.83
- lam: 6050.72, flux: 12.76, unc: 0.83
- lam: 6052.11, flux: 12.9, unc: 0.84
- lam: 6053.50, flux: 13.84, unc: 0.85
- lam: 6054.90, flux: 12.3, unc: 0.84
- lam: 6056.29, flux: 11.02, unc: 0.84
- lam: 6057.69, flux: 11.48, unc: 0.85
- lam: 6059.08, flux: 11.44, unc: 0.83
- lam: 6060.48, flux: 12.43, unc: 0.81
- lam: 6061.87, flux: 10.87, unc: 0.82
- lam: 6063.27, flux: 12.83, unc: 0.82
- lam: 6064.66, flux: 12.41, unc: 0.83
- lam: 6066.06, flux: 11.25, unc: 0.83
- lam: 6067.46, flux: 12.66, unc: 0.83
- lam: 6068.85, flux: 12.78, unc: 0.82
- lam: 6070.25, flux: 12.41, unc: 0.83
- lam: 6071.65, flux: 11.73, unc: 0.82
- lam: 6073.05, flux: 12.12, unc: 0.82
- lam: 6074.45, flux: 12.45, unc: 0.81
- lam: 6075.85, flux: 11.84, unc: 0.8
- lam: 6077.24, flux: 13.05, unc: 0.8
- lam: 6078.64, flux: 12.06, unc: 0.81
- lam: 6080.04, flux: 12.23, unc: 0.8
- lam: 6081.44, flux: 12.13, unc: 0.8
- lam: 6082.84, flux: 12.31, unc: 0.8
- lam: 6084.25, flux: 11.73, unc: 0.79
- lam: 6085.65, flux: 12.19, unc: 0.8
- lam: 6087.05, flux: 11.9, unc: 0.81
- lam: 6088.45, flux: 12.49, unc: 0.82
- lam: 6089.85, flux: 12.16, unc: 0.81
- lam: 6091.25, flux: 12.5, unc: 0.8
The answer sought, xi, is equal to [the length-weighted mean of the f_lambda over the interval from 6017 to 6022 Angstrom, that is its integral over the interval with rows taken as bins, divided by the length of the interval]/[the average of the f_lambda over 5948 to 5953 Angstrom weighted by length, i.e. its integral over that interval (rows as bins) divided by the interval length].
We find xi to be 1.04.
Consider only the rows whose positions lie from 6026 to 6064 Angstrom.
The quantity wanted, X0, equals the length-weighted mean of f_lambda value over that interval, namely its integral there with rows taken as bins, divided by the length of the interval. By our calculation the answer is 12.3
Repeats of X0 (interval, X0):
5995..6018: 12.1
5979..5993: 12.7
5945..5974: 12.3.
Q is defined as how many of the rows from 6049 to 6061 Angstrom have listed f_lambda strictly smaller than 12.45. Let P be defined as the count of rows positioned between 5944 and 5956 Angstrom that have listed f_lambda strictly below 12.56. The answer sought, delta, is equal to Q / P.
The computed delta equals 0.8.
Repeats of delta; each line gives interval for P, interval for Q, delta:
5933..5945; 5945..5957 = 1.2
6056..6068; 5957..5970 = 0.6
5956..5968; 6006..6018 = 1.4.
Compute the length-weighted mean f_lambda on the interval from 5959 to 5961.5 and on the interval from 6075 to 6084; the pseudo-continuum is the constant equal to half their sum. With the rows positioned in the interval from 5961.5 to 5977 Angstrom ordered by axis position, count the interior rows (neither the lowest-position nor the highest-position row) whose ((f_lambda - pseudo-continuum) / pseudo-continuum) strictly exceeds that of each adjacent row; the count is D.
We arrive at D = 4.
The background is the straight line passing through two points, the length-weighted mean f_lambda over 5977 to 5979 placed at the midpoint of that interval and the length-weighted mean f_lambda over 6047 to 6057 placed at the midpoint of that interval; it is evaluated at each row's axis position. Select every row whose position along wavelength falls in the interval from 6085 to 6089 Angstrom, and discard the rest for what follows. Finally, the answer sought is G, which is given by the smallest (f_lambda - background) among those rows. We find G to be -1.06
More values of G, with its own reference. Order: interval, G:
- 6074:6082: -1.08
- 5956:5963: -1.31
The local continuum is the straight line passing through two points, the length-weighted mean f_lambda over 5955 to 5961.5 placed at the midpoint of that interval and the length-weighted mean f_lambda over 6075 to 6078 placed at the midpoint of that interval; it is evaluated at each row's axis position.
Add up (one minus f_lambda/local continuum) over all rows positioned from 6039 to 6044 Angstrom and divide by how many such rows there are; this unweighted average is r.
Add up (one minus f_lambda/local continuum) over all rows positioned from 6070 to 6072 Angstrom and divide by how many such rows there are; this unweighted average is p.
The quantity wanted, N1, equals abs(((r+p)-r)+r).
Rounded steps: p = 0.034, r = 0.059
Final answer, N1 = 0.09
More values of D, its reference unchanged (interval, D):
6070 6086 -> 4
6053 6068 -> 3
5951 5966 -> 3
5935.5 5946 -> 2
